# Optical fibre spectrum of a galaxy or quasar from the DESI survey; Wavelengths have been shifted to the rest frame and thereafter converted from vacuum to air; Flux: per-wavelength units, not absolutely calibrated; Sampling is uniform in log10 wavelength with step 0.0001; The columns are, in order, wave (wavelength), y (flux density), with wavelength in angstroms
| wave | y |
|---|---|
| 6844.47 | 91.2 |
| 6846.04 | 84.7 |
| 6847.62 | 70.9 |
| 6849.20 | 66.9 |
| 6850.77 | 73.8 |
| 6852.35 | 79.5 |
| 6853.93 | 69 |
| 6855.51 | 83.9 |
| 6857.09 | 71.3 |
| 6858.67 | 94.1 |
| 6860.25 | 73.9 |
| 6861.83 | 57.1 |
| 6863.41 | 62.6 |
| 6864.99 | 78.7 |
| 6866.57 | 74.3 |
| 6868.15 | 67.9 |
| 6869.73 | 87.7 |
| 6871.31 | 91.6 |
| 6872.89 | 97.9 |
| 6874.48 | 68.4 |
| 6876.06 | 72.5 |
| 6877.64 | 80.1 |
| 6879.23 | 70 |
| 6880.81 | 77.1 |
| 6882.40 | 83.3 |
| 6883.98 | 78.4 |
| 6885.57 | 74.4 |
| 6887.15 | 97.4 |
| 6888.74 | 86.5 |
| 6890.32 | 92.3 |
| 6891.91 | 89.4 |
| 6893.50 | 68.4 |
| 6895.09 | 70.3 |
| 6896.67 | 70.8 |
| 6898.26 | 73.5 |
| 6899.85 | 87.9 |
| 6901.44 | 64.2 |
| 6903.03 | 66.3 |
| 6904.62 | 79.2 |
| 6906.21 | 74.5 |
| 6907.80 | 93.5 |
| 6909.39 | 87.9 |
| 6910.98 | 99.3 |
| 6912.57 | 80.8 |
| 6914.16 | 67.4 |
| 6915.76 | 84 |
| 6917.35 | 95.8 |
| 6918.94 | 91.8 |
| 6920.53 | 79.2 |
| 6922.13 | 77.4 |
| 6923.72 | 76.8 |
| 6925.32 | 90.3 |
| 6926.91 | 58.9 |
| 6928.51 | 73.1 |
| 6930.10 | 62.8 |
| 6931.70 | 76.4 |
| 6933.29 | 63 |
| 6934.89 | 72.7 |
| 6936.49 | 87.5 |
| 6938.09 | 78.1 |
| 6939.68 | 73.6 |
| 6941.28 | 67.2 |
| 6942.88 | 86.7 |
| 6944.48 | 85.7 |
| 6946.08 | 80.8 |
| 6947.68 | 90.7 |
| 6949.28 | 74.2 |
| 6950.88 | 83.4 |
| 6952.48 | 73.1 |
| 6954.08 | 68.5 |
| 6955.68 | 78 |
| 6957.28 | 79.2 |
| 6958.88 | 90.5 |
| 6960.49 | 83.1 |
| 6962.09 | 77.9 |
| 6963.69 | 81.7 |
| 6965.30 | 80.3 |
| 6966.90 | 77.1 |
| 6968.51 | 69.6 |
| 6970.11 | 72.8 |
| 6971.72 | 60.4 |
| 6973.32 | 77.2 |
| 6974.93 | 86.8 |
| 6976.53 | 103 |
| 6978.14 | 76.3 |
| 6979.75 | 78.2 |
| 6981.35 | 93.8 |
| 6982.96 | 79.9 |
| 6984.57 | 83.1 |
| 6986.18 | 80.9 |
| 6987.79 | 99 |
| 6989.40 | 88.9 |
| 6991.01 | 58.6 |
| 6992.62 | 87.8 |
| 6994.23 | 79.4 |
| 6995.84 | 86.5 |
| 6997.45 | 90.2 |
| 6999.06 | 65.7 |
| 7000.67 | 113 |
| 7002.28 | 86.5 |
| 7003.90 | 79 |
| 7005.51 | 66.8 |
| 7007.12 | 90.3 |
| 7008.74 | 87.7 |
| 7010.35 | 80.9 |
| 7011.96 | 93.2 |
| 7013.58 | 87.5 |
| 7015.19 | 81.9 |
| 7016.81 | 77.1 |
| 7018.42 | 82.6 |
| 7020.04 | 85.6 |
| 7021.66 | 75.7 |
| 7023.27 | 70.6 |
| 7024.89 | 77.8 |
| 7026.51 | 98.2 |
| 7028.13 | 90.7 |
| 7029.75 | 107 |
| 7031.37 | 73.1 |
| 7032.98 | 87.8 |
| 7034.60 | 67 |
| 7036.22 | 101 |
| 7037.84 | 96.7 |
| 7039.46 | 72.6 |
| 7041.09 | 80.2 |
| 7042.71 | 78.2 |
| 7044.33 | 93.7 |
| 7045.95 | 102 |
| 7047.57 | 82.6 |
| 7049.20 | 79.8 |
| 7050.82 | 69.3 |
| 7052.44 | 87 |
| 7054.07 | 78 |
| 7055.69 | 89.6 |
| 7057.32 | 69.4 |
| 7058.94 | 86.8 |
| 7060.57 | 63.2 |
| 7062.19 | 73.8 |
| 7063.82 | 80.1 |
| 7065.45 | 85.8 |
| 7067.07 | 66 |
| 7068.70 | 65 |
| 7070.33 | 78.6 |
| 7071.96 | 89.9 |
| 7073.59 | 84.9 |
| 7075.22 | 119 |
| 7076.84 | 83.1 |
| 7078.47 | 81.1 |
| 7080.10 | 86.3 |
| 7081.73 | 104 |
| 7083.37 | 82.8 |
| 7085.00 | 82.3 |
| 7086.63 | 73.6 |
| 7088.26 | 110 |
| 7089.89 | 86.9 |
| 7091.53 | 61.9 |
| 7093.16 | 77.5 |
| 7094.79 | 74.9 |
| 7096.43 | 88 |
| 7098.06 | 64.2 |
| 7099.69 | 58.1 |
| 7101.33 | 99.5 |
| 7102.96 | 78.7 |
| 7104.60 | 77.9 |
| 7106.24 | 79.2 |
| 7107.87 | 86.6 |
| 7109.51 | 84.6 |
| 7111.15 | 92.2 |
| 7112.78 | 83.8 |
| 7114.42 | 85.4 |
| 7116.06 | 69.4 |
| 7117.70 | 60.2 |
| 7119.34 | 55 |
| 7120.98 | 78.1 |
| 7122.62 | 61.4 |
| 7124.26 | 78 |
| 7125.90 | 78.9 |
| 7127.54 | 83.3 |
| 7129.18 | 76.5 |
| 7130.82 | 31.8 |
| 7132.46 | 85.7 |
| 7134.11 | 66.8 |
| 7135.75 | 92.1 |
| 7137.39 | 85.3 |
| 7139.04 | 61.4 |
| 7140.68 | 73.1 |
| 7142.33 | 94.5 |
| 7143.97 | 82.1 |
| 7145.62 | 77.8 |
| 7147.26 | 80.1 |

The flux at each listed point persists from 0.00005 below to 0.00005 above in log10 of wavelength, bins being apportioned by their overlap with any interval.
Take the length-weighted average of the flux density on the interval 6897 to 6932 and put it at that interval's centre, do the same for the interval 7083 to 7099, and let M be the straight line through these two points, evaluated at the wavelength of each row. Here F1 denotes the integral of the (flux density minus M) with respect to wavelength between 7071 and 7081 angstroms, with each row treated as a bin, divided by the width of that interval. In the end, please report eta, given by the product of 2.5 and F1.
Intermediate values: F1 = 10.7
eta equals 27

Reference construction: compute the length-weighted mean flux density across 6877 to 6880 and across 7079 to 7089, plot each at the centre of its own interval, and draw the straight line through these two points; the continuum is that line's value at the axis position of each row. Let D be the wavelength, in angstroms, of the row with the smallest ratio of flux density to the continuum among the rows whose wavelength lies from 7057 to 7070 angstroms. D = 7060.57 angstroms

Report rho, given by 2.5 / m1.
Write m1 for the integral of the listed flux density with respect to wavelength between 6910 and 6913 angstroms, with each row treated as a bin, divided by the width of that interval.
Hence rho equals 0.0274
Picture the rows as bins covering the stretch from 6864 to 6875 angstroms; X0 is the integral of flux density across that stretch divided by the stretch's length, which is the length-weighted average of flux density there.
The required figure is 80.9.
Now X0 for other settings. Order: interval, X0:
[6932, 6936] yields 70.4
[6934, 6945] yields 78.4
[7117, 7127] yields 69.1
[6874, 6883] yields 75.3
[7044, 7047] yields 97.4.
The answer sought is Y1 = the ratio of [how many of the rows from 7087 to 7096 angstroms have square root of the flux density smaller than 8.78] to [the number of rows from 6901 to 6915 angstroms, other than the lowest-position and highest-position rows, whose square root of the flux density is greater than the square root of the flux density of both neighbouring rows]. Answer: 0.67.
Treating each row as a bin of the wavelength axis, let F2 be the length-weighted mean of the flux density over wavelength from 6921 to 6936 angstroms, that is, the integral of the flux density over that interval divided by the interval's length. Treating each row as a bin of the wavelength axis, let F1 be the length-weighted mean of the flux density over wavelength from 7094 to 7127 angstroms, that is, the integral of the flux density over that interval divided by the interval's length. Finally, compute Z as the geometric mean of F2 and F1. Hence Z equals 74.8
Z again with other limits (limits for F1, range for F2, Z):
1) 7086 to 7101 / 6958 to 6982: 79.2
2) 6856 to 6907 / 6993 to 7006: 80.7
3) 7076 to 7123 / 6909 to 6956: 79.2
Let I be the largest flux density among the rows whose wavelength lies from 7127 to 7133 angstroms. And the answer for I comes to 85.7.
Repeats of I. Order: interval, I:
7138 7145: 94.5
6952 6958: 79.2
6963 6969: 81.7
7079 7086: 104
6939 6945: 86.7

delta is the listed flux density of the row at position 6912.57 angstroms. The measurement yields 80.8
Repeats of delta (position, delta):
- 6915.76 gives 84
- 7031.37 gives 73.1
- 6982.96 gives 79.9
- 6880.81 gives 77.1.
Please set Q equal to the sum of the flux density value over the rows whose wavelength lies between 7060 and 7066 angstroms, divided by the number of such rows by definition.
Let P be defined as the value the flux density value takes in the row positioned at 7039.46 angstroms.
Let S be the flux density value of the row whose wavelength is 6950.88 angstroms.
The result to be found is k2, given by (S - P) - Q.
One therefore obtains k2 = -65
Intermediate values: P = 72.6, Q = 76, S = 83.4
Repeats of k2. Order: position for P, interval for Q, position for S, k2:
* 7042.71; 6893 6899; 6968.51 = -79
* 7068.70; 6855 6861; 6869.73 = -58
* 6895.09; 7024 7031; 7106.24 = -85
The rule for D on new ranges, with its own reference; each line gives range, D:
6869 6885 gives 6874.48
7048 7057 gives 7050.82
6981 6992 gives 6991.01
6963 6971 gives 6968.51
